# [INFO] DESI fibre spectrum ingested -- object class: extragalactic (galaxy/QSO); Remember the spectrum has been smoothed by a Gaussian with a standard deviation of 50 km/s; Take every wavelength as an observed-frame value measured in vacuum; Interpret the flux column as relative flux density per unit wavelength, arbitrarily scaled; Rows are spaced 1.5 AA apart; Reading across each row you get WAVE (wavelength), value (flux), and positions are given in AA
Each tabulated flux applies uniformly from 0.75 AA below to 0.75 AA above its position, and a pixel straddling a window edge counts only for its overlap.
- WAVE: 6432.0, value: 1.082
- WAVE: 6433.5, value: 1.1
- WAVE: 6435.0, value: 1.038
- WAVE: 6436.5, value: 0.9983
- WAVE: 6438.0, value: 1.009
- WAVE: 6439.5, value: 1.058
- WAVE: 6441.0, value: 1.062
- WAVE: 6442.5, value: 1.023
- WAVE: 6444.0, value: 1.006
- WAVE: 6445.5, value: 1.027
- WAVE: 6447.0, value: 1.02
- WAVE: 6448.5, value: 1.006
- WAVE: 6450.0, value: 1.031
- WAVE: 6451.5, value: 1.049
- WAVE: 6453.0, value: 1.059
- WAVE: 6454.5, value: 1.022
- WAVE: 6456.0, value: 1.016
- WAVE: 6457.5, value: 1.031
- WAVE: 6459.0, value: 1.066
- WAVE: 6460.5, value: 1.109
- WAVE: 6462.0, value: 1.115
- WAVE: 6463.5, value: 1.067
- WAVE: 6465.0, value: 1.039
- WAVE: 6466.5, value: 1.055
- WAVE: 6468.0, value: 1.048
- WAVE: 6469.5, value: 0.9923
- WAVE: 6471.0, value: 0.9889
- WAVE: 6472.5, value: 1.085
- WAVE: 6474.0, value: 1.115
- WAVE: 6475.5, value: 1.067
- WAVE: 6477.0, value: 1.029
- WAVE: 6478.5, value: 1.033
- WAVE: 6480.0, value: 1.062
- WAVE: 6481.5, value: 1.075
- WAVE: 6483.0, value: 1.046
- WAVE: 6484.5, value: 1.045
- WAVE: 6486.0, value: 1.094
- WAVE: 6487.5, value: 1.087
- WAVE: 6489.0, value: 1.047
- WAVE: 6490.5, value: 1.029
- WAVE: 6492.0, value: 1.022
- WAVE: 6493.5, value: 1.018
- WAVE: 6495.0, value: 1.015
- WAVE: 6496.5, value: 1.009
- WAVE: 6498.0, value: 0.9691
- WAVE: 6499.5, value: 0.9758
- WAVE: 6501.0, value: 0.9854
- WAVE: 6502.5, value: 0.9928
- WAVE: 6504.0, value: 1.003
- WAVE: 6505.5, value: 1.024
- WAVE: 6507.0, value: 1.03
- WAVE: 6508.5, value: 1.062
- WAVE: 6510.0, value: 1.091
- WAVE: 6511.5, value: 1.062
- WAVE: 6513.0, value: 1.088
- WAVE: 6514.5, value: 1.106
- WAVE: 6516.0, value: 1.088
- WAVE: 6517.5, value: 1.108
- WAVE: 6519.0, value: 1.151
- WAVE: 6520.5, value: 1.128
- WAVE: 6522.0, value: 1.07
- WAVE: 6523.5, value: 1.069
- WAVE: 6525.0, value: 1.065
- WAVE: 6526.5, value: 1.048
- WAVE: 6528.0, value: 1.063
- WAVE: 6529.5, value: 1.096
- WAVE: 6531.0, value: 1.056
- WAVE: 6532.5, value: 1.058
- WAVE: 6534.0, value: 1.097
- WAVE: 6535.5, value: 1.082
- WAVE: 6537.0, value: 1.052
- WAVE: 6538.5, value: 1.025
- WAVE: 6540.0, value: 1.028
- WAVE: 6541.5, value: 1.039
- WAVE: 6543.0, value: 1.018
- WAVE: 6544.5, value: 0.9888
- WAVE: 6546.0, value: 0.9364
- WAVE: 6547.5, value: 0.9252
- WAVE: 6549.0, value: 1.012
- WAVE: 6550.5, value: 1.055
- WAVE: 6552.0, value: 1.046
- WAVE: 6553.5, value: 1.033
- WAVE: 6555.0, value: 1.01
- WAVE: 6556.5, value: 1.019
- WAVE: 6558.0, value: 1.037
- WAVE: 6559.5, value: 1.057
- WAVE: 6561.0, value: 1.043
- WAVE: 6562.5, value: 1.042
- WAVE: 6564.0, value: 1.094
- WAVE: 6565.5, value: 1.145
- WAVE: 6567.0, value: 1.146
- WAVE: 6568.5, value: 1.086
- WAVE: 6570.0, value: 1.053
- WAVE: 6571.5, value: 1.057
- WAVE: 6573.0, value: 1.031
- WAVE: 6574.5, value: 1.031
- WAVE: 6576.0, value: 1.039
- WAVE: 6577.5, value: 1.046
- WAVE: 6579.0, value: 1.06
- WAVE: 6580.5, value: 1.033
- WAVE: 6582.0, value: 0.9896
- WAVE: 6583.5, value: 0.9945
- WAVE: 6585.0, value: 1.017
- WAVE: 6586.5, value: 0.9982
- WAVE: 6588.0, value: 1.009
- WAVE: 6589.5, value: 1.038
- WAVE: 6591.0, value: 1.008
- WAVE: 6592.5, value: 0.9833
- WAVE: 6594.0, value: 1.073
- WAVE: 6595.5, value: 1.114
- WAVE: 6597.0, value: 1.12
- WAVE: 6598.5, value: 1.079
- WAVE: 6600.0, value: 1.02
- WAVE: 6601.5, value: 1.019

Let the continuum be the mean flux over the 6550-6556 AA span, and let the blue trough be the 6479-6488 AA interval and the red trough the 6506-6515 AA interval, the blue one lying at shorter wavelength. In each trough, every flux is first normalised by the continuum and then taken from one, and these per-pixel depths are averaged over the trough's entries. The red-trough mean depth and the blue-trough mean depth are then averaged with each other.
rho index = -0.033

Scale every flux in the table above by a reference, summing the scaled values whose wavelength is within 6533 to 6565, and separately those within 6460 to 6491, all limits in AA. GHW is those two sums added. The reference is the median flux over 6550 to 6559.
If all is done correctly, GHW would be 42.38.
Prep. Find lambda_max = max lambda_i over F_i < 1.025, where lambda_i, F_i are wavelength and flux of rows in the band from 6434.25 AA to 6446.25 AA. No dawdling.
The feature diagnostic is 6444.0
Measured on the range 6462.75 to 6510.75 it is 6505.5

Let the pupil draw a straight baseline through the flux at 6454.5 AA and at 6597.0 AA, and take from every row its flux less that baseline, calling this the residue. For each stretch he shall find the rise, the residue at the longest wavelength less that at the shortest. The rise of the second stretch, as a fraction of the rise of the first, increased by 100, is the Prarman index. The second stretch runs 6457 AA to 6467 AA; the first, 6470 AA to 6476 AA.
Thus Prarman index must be 100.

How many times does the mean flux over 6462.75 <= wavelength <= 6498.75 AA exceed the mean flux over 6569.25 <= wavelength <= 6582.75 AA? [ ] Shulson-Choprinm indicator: 1.01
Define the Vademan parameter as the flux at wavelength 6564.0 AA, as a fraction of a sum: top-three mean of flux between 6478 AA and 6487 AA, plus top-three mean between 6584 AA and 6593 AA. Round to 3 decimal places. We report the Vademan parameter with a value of 0.521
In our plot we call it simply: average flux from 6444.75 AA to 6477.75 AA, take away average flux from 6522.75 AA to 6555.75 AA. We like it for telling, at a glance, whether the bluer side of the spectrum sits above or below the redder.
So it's 0.011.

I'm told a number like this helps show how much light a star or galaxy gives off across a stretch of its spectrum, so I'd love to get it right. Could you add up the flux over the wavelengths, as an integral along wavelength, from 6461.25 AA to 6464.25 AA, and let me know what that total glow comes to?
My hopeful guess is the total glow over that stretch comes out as 3.27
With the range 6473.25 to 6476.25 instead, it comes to 3.27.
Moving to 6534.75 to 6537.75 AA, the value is 3.20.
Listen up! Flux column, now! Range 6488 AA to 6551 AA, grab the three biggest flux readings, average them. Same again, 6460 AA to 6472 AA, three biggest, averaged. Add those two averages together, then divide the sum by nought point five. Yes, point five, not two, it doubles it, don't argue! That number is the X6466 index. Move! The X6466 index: 4.45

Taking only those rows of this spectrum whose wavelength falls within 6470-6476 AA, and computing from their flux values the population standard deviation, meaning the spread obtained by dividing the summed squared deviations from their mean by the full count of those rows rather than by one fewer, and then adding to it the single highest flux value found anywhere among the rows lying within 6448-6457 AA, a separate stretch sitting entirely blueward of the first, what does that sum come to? 1.11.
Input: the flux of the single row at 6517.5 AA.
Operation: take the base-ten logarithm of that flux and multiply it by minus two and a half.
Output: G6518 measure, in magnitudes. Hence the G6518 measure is -0.11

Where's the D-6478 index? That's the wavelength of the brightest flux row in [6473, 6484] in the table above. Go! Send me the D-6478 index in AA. 6474.0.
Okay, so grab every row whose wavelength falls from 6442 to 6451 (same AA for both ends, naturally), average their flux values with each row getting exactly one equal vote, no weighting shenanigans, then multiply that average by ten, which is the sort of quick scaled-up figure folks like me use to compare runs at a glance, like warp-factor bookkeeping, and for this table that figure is 10.2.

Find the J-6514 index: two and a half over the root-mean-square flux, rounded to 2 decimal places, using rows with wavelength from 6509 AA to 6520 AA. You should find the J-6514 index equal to 2.27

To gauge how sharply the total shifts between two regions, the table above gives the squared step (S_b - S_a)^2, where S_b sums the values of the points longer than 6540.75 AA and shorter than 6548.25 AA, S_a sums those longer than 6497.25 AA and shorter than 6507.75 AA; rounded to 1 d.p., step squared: 4.3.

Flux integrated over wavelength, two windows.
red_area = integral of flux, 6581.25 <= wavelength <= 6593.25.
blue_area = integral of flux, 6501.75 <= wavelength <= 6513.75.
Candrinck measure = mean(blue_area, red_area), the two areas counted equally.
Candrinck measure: 12.29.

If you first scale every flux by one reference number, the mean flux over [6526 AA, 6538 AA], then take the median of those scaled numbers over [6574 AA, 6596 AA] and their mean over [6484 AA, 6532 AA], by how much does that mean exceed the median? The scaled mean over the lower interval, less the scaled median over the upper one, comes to 0.021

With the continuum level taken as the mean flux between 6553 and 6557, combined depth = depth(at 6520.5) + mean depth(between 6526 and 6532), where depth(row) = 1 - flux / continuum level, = -0.15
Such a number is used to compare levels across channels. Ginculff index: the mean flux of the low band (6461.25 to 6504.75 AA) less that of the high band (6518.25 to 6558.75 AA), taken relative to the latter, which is -0.006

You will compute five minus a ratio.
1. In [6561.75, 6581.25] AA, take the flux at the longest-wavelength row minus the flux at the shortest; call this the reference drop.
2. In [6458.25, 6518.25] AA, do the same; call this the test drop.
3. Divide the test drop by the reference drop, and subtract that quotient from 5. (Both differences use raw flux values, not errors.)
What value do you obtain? 10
